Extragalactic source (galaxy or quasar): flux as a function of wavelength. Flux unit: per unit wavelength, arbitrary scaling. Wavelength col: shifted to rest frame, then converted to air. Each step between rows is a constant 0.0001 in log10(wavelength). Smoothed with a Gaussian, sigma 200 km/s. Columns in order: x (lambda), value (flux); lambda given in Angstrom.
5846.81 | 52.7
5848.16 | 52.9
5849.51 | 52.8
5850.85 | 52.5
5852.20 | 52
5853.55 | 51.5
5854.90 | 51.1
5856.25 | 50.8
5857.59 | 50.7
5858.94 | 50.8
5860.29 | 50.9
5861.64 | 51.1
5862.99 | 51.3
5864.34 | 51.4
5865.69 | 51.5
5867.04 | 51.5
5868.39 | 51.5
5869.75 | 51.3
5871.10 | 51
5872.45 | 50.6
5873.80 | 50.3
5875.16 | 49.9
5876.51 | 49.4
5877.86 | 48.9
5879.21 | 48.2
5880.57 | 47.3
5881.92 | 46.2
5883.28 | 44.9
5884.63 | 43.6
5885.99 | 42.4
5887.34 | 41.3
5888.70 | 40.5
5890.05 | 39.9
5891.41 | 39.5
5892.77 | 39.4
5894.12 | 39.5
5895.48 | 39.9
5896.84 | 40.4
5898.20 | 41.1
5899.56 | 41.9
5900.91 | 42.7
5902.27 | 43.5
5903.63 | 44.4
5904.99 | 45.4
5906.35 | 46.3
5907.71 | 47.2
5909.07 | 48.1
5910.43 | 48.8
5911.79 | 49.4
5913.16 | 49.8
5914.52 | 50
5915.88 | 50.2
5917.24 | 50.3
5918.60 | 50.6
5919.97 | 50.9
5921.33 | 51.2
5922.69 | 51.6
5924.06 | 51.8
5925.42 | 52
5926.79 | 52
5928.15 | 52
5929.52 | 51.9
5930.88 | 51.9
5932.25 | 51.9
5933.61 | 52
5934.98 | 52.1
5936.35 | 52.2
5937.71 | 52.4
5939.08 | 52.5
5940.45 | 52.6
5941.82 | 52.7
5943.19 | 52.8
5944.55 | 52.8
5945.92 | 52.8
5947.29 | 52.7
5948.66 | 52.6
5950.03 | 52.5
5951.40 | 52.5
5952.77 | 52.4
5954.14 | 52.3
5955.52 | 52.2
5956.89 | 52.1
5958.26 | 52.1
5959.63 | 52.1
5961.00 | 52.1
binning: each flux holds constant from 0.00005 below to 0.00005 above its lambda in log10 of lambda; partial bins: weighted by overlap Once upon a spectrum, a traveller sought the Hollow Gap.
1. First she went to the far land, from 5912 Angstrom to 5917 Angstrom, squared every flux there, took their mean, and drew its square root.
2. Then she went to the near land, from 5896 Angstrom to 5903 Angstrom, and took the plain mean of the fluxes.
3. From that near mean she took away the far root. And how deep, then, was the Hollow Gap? -8.1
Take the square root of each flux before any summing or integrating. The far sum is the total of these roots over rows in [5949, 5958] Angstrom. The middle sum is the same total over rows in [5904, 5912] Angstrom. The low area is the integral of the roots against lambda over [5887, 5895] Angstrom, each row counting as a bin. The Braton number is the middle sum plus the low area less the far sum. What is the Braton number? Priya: 49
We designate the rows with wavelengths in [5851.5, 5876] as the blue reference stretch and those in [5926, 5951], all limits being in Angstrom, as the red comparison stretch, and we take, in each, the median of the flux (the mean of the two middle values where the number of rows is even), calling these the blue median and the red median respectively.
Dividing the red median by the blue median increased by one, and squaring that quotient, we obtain 1.01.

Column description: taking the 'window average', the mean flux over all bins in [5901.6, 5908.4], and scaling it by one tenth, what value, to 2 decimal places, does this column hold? 4.54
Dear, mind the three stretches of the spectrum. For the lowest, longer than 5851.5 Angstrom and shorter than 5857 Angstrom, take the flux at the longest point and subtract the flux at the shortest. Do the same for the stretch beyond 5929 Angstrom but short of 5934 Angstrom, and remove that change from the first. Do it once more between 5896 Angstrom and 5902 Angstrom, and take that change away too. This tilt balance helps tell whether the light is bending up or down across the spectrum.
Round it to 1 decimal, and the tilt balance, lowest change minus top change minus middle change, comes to -3.6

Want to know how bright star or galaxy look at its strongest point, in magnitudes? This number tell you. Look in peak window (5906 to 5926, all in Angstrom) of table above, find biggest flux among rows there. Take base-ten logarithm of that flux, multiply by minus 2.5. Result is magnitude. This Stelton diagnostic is -4.29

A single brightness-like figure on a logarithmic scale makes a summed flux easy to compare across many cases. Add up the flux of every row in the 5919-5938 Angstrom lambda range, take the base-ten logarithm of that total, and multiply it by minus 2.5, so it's -7.2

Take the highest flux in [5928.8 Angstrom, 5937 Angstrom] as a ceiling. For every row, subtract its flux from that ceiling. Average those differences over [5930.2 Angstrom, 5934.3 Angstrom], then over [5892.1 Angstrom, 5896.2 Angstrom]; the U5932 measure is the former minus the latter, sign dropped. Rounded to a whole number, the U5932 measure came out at 12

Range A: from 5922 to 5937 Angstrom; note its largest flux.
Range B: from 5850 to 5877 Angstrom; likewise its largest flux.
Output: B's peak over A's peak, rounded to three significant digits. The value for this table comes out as 1.01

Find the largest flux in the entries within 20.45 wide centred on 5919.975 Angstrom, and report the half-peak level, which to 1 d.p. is 26.0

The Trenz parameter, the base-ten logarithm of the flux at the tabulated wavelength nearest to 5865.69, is 1.71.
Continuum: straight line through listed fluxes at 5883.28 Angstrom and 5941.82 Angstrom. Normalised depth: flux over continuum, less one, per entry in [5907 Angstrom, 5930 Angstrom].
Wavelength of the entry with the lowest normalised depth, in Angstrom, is 5907.71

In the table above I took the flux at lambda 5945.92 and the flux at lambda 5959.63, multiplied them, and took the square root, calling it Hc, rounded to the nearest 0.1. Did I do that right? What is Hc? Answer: 52.4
